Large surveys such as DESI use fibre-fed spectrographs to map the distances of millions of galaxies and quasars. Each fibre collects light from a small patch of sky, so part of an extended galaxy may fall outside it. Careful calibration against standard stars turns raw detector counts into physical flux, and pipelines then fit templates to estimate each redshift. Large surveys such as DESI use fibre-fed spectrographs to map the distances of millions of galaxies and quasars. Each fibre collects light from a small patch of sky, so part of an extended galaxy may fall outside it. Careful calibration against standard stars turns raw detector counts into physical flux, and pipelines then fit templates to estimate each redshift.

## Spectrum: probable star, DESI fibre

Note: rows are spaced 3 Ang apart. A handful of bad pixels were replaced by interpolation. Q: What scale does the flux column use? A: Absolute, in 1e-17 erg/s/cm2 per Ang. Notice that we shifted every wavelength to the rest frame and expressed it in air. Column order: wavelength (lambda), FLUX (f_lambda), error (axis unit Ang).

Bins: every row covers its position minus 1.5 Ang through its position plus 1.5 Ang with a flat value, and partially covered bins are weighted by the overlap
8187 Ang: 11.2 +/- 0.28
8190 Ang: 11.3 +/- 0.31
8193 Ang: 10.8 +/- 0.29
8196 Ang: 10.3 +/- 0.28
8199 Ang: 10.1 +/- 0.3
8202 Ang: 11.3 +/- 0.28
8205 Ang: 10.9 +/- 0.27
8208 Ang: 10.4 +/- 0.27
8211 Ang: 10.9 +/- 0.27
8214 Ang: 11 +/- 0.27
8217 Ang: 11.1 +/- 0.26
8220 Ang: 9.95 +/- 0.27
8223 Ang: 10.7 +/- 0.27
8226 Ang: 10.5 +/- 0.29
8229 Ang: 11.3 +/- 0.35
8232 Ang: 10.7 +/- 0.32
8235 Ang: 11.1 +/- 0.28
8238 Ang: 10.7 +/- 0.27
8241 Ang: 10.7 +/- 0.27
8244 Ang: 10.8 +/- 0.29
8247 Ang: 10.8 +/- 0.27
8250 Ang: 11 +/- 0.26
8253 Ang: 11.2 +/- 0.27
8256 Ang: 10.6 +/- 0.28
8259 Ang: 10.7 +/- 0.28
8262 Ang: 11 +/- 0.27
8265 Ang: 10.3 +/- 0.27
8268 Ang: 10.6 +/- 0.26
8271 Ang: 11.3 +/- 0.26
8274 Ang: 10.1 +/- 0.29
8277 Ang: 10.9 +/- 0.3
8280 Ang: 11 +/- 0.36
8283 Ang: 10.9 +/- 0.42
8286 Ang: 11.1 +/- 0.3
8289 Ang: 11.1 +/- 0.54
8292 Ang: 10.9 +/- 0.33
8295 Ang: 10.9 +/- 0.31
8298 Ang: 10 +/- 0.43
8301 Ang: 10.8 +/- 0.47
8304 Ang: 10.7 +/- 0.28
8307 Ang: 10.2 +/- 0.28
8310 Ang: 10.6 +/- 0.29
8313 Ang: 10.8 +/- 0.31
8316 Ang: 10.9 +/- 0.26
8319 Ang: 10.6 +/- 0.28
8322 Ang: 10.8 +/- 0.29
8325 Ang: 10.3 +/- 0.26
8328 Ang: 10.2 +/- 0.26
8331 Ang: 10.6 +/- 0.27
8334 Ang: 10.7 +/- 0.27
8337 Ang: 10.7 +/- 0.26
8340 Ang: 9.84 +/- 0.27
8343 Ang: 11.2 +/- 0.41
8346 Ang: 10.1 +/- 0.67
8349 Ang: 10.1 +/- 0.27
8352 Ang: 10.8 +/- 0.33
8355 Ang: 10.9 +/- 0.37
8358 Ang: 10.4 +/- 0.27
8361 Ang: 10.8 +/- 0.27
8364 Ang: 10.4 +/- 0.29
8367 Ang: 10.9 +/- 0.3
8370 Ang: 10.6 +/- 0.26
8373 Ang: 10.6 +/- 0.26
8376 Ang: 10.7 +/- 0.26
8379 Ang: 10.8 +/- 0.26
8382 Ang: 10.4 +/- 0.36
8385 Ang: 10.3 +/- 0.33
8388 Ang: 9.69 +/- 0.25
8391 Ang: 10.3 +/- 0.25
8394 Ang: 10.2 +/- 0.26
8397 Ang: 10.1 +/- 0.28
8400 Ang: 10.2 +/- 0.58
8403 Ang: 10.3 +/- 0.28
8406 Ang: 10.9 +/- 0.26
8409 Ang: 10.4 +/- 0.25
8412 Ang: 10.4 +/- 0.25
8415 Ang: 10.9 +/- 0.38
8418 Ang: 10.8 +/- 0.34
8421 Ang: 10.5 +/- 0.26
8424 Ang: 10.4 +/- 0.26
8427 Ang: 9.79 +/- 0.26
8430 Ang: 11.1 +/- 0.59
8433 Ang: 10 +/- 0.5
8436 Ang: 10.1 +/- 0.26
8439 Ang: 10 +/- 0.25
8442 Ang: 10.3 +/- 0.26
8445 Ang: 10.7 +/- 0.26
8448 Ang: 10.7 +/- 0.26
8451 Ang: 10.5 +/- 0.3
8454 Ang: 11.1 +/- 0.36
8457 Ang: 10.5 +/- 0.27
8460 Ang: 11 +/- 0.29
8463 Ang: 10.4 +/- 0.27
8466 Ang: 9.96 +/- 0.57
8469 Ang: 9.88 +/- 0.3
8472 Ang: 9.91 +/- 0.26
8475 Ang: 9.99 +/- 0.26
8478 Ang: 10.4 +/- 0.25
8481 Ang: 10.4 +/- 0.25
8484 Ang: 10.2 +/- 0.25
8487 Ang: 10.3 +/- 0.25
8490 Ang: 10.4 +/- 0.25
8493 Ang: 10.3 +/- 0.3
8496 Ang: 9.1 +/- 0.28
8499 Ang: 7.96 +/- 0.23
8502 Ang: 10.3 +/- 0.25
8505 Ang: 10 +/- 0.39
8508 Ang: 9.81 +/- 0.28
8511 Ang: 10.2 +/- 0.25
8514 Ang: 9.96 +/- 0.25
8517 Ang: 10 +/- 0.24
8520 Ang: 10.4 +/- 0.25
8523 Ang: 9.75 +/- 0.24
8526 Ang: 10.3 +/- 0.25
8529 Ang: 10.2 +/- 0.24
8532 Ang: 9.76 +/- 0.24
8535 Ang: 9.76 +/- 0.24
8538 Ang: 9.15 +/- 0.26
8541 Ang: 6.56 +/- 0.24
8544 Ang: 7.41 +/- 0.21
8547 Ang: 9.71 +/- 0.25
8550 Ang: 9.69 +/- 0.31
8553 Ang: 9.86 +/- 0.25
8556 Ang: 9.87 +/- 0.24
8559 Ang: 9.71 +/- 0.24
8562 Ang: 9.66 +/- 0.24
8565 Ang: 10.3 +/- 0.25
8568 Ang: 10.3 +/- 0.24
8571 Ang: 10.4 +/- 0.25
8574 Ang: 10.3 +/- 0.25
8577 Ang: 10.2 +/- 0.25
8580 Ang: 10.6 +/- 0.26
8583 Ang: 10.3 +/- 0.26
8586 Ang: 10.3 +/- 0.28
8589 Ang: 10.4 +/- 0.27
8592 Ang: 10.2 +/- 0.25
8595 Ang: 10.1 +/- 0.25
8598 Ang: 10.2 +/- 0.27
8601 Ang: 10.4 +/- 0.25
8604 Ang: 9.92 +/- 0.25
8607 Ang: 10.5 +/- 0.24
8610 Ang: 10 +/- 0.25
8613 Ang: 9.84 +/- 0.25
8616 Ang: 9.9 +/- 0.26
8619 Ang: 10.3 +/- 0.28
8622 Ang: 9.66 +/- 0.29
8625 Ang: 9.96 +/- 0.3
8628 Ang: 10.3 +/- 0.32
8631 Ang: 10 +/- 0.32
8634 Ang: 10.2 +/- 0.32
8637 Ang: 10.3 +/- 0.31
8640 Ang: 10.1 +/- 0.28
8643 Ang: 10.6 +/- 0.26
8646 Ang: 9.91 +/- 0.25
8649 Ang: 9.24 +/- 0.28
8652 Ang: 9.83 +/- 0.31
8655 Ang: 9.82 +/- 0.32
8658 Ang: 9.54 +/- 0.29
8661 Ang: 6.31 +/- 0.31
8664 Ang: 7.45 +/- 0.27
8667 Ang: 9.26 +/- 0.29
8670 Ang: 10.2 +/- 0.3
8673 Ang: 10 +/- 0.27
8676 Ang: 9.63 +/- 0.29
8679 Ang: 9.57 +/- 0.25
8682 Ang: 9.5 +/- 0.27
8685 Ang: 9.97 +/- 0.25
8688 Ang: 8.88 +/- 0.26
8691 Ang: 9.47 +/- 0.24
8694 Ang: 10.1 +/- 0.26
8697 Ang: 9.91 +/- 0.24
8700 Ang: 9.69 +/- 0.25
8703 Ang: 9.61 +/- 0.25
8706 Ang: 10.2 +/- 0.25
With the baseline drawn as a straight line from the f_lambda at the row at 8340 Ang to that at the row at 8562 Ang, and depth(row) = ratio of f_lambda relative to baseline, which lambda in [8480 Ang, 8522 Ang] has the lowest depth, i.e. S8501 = 8499 Ang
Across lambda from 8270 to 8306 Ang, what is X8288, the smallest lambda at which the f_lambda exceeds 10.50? 8271 Ang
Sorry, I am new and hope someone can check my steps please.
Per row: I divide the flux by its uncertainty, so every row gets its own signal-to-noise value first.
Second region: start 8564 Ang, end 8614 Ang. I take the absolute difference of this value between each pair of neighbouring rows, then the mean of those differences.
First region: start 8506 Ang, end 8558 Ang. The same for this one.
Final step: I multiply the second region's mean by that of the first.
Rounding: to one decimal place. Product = 6.3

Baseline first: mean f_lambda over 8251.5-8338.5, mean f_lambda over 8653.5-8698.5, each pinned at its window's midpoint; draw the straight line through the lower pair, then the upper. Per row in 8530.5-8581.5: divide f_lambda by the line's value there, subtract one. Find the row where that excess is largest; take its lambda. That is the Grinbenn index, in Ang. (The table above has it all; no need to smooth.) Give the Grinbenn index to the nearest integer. 8580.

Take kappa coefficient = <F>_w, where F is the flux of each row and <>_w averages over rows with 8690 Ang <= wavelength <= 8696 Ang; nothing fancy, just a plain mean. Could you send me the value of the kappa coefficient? 9.8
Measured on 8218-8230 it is 10.6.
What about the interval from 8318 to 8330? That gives 10.5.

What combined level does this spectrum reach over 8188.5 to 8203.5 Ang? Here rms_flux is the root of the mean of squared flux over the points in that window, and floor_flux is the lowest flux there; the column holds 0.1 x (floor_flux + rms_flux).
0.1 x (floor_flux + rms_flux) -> 2.09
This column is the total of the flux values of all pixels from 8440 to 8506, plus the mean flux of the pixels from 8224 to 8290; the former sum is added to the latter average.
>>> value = 235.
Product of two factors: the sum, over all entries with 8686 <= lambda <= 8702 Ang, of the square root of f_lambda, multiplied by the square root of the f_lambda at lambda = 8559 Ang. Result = 48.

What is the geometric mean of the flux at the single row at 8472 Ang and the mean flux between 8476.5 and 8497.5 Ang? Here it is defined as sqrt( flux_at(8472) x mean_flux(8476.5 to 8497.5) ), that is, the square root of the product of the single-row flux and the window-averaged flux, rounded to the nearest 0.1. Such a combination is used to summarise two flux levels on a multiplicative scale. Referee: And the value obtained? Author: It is 10.0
